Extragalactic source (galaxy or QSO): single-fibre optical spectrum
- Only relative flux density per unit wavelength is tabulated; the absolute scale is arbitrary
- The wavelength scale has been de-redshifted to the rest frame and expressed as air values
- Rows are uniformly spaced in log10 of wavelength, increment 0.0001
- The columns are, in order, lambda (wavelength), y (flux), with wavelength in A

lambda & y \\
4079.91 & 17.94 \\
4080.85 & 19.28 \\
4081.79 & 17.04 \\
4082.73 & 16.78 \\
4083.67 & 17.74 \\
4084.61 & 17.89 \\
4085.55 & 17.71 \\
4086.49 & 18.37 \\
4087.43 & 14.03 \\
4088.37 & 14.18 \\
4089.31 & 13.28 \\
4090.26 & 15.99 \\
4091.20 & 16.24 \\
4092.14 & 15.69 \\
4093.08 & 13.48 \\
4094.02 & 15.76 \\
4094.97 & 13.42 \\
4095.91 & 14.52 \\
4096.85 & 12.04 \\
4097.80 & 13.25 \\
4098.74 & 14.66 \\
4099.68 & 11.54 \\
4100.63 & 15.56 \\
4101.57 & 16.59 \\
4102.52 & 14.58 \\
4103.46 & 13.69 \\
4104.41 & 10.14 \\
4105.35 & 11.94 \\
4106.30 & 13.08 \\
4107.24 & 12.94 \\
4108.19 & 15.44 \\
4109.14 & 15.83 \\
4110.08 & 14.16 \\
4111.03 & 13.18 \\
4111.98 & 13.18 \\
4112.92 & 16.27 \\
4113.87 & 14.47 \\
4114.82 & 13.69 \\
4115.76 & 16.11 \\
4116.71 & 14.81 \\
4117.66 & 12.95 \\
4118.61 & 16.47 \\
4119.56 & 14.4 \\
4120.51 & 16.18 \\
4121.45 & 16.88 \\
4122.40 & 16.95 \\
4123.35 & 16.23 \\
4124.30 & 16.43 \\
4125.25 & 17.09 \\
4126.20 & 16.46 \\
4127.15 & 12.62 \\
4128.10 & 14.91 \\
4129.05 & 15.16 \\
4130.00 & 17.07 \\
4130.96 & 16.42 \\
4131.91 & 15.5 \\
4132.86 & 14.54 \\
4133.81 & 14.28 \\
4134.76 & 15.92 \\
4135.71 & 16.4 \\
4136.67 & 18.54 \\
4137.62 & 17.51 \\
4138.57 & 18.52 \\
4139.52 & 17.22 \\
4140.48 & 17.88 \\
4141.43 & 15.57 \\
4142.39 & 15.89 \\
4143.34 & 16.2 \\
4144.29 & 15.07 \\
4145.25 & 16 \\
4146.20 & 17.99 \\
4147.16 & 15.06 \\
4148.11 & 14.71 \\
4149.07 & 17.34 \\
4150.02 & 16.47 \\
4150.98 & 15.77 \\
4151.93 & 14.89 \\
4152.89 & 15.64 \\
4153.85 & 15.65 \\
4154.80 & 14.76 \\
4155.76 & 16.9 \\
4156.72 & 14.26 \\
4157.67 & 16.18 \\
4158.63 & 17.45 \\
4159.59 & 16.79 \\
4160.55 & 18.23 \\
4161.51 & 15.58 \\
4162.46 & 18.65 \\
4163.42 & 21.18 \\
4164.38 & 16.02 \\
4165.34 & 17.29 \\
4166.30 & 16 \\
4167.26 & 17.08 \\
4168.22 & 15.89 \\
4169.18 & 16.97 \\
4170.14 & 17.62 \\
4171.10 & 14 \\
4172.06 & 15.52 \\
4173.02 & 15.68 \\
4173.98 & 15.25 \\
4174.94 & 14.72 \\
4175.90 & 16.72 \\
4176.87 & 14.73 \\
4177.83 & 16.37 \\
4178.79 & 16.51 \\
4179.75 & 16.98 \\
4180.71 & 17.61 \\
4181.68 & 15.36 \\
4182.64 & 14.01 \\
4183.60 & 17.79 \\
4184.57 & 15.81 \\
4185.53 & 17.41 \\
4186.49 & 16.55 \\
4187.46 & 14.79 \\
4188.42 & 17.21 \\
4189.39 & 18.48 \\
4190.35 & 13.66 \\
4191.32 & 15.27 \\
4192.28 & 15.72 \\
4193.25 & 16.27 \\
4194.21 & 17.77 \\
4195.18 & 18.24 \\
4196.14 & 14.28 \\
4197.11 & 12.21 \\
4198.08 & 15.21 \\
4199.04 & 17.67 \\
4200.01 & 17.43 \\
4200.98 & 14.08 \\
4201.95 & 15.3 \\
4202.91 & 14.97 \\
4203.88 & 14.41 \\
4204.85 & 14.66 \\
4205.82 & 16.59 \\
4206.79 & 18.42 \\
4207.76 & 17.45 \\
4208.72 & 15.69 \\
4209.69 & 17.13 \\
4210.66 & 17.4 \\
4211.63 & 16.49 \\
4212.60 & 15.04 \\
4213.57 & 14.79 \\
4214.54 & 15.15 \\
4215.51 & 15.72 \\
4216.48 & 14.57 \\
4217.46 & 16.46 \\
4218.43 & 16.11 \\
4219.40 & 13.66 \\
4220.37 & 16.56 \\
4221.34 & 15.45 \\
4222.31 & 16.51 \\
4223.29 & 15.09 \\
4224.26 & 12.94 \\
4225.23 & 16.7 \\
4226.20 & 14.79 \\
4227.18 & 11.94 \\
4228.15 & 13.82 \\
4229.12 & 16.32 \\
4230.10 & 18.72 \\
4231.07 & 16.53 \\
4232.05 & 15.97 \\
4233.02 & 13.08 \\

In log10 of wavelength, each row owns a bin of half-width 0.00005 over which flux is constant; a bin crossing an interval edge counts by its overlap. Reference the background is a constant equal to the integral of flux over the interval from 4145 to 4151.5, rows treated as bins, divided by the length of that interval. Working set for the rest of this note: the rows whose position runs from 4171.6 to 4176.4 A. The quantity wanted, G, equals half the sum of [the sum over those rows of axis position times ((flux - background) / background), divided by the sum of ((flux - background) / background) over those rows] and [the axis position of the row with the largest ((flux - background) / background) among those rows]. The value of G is 4174.7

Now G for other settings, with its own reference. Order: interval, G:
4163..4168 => 4163.8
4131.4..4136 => 4134.4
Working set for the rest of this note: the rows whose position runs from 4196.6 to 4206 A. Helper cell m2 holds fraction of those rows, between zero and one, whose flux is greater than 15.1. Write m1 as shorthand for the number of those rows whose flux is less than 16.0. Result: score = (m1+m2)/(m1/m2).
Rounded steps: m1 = 7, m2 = 0.50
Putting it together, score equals 0.5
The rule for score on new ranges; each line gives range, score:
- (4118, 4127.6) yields 1.1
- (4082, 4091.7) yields 0.8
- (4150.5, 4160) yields 0.8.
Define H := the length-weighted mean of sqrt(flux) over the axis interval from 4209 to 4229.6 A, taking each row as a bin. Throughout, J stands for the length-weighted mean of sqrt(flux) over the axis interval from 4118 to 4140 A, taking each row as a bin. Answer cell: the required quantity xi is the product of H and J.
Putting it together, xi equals 15.7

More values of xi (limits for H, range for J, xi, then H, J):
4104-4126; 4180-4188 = 15.4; 3.84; 4.02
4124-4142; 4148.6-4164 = 16.4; 4.02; 4.07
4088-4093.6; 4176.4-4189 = 15.5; 3.85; 4.03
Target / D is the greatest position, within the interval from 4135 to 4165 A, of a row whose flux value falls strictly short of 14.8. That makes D 4156.72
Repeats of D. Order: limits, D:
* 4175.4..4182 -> 4176.87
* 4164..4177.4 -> 4176.87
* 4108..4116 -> 4114.82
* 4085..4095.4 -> 4094.97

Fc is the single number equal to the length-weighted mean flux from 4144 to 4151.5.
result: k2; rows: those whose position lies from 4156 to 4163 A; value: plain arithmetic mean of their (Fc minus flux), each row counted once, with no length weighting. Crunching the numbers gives -0.7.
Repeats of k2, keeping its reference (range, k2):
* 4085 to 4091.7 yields 0.4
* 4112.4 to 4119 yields 1.1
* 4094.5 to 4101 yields 2.5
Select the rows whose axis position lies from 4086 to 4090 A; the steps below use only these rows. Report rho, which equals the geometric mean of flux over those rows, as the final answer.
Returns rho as 14.8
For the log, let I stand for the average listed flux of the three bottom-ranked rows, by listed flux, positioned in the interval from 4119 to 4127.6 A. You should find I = 14.4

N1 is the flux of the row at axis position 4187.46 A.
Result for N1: 14.79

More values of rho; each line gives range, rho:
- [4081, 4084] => 17.2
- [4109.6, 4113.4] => 14.1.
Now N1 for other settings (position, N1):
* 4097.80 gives 13.25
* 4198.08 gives 15.21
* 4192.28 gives 15.72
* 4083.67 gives 17.74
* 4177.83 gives 16.37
